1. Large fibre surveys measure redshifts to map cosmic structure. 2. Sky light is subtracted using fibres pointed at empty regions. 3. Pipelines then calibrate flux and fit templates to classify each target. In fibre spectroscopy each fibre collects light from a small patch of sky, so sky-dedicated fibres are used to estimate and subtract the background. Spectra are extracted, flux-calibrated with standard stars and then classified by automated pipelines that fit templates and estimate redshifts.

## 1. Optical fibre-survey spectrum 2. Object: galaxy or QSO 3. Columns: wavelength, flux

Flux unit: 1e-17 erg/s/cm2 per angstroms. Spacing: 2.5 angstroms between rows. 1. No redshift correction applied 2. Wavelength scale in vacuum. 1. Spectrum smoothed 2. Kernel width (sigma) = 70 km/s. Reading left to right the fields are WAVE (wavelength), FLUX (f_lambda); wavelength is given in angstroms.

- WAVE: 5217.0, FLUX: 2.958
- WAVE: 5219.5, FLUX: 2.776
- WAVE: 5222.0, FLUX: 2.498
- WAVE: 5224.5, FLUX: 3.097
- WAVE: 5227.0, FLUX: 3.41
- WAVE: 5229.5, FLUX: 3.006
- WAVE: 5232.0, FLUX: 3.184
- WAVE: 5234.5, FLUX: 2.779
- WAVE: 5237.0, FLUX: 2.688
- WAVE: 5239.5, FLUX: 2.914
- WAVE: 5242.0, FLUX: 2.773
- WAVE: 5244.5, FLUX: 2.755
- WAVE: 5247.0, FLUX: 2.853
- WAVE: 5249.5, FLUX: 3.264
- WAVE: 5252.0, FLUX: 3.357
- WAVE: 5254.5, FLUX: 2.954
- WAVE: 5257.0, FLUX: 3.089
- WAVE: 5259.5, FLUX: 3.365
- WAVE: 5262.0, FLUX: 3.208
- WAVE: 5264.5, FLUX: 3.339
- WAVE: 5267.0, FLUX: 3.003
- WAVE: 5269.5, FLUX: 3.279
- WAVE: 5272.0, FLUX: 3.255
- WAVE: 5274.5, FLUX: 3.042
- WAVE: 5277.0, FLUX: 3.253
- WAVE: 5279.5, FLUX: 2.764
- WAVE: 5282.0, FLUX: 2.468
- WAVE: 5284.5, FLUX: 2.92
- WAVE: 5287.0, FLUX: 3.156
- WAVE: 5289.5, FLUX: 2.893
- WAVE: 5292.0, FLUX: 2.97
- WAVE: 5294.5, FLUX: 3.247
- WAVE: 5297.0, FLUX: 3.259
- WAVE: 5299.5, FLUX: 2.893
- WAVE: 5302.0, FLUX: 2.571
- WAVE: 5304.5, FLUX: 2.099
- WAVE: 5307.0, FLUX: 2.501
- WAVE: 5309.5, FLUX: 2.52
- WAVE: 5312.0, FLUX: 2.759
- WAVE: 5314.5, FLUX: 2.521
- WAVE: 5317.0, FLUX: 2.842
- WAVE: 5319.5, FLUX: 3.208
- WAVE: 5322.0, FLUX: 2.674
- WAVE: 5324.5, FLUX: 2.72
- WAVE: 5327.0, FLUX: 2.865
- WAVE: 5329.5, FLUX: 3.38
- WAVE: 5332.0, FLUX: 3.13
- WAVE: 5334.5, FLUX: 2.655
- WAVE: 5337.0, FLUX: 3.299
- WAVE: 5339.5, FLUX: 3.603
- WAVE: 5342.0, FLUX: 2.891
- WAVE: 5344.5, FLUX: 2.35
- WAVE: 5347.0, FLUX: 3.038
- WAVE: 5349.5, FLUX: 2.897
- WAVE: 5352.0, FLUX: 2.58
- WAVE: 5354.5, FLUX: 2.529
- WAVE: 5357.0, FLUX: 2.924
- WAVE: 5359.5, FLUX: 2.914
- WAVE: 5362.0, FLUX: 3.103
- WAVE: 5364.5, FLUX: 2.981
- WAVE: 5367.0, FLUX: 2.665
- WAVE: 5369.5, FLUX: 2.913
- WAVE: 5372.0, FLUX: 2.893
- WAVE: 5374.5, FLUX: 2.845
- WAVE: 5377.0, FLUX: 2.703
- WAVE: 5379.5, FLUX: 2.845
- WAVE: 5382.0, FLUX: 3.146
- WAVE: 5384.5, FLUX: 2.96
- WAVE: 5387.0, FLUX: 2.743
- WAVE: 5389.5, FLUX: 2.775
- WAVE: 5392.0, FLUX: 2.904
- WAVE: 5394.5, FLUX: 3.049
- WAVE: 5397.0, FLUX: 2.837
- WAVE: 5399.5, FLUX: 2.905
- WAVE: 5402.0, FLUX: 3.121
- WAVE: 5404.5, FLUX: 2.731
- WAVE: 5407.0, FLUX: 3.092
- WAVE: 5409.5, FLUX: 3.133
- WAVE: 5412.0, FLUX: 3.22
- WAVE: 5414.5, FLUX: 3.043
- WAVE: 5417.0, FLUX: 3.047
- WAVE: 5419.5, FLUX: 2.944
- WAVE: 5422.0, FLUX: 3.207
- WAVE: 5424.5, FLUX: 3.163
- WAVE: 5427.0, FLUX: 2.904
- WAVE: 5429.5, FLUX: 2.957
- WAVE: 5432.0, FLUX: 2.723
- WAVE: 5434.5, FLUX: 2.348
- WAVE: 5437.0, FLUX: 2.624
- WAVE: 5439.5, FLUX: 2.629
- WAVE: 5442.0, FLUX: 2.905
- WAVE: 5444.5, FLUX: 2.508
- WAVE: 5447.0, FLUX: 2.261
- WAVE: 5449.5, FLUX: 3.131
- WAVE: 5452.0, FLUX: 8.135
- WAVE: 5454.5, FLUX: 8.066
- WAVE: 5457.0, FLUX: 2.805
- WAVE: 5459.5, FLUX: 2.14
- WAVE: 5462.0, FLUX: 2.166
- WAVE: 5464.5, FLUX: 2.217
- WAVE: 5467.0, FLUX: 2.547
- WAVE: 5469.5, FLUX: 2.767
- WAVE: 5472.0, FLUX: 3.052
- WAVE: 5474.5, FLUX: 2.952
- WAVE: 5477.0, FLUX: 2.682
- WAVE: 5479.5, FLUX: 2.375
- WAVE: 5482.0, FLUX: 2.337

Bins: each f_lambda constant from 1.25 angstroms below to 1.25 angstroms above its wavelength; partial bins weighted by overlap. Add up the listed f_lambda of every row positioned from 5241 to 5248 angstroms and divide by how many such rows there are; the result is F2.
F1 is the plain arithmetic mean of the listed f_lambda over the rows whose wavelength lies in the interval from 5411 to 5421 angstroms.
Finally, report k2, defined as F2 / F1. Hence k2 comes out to 0.91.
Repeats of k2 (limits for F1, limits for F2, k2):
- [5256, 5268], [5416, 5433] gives 0.93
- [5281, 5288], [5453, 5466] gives 1.22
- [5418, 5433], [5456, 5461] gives 0.83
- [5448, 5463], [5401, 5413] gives 0.69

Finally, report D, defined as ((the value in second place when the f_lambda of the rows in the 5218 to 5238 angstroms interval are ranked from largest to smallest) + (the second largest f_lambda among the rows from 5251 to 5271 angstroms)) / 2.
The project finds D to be 3.27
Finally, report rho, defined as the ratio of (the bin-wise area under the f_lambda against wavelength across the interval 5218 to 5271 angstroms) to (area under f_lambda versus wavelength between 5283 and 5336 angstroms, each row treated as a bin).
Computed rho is 1.06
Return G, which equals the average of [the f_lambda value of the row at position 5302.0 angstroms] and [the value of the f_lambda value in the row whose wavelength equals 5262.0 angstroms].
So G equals 2.89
